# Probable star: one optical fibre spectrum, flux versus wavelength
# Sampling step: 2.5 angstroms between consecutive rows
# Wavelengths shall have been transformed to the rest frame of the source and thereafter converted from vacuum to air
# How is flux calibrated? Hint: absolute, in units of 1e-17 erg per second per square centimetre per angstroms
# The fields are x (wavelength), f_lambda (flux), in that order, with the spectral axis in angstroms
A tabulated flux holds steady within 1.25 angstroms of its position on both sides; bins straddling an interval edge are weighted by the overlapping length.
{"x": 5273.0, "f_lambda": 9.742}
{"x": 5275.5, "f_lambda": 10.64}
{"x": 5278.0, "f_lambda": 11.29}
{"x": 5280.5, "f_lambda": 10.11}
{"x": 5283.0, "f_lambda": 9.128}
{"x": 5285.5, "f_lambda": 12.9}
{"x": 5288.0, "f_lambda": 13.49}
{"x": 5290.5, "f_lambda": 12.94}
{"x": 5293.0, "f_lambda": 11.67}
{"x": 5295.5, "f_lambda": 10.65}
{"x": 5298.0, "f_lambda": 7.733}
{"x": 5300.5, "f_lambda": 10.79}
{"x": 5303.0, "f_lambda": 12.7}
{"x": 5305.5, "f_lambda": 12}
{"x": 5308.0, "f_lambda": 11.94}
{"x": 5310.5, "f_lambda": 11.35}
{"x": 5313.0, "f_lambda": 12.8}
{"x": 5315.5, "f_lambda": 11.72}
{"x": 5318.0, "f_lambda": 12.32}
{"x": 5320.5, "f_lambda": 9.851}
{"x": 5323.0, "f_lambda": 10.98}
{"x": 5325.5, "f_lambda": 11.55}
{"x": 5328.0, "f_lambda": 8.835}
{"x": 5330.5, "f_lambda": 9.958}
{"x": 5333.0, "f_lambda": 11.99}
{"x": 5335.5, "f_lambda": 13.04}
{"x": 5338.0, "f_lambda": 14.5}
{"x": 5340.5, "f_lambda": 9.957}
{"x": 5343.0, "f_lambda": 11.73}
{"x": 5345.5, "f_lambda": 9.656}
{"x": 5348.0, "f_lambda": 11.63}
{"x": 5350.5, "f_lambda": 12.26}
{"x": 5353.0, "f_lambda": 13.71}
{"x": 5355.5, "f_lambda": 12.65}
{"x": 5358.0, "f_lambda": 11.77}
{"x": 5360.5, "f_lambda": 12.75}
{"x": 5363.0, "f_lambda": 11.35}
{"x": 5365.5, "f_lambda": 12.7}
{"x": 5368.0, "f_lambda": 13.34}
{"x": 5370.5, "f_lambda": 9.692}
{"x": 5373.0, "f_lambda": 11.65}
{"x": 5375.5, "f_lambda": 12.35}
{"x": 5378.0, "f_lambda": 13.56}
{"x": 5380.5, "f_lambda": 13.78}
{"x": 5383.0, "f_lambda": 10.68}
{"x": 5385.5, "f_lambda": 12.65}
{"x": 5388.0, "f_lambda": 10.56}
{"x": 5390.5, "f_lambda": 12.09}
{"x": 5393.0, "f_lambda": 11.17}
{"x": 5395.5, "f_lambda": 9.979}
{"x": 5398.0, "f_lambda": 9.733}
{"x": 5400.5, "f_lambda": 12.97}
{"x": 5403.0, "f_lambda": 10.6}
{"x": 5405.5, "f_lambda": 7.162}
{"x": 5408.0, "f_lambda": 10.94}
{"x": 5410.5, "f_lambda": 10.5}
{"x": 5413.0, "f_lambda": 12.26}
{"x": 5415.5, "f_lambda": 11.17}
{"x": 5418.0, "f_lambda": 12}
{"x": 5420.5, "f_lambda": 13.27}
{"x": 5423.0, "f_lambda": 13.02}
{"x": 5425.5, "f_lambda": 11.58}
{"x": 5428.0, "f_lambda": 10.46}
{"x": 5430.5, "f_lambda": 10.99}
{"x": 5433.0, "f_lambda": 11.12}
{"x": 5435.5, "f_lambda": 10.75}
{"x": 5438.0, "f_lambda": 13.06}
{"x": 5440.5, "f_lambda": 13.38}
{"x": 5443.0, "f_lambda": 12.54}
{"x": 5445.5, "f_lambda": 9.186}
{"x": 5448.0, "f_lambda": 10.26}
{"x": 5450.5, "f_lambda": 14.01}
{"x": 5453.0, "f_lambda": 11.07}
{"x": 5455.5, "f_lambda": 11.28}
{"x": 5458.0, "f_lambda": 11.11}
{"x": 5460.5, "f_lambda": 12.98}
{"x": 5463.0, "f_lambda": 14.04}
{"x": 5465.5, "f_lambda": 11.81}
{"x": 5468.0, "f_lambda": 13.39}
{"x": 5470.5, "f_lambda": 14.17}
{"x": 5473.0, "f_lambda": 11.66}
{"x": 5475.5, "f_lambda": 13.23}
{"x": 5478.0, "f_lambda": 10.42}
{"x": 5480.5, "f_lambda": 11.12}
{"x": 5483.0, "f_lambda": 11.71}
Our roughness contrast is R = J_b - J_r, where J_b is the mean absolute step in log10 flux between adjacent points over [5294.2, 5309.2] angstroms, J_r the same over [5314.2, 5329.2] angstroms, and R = 0.015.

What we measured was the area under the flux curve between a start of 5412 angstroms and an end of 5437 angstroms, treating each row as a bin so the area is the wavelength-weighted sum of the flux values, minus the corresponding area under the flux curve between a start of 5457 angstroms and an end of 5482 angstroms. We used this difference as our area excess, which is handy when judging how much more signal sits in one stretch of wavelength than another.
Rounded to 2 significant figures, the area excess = -18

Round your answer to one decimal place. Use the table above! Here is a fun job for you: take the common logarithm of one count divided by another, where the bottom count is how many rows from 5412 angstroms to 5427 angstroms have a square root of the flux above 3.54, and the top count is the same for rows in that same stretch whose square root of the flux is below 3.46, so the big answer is 0.0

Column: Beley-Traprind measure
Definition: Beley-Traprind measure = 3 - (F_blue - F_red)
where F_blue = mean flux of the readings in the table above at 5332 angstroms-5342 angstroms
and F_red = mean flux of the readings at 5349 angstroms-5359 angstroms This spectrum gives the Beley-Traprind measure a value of 3.2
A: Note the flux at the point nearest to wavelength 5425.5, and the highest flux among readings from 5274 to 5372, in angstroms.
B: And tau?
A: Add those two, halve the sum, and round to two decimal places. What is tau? 13.04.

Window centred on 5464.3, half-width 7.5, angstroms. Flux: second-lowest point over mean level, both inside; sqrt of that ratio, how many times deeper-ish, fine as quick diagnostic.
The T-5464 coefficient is 0.956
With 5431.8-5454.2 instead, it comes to 0.936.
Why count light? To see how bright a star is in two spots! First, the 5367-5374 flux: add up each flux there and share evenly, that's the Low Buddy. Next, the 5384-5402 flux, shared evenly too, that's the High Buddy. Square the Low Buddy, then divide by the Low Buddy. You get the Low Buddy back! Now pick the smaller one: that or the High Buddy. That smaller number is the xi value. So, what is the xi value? 11.3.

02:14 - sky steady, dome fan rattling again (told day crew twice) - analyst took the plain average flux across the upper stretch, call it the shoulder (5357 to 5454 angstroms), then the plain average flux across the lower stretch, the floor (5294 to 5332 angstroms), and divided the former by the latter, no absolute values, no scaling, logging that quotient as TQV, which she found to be 1.05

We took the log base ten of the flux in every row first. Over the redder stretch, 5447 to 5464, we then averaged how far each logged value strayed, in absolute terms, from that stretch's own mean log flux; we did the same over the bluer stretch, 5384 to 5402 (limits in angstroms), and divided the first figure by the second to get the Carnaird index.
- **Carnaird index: 1.2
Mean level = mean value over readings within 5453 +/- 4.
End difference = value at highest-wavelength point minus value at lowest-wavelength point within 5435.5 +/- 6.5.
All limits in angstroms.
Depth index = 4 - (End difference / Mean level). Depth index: 3.8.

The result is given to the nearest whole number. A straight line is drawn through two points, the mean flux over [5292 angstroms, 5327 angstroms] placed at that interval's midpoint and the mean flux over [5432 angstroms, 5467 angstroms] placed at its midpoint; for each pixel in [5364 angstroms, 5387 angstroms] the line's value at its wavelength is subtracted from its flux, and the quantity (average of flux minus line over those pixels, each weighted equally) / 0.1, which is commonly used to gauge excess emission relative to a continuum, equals 7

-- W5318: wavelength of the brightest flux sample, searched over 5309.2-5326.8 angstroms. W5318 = 5313.0 angstroms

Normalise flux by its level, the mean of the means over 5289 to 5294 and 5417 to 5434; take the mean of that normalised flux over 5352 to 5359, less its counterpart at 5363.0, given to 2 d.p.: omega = 0.11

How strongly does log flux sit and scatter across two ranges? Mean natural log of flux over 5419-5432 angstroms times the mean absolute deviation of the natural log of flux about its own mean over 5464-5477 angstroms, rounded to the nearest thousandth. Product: 0.174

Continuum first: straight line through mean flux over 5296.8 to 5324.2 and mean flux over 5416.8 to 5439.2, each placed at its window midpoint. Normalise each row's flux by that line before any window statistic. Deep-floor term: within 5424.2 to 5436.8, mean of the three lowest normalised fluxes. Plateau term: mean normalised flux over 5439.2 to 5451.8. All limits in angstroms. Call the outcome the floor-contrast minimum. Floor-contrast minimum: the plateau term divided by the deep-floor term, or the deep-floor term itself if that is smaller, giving 0.91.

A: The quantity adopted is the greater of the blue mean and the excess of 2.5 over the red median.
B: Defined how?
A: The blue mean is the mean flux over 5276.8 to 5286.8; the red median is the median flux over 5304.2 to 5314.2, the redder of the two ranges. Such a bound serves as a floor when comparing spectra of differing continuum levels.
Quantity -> 10.9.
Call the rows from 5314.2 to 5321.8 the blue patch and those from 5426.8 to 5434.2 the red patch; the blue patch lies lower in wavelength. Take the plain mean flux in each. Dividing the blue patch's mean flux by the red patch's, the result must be 1.04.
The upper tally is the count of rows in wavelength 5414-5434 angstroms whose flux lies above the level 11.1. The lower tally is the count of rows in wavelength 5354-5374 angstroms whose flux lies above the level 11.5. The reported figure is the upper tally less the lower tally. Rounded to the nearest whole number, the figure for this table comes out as 0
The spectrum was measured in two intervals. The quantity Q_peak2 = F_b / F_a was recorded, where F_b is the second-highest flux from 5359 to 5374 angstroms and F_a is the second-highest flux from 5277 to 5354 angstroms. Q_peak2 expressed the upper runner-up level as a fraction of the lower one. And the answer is 0.93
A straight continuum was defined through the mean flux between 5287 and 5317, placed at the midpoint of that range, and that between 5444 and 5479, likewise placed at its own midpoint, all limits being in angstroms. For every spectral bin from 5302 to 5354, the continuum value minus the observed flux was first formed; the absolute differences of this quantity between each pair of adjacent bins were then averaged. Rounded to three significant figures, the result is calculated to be 1.47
